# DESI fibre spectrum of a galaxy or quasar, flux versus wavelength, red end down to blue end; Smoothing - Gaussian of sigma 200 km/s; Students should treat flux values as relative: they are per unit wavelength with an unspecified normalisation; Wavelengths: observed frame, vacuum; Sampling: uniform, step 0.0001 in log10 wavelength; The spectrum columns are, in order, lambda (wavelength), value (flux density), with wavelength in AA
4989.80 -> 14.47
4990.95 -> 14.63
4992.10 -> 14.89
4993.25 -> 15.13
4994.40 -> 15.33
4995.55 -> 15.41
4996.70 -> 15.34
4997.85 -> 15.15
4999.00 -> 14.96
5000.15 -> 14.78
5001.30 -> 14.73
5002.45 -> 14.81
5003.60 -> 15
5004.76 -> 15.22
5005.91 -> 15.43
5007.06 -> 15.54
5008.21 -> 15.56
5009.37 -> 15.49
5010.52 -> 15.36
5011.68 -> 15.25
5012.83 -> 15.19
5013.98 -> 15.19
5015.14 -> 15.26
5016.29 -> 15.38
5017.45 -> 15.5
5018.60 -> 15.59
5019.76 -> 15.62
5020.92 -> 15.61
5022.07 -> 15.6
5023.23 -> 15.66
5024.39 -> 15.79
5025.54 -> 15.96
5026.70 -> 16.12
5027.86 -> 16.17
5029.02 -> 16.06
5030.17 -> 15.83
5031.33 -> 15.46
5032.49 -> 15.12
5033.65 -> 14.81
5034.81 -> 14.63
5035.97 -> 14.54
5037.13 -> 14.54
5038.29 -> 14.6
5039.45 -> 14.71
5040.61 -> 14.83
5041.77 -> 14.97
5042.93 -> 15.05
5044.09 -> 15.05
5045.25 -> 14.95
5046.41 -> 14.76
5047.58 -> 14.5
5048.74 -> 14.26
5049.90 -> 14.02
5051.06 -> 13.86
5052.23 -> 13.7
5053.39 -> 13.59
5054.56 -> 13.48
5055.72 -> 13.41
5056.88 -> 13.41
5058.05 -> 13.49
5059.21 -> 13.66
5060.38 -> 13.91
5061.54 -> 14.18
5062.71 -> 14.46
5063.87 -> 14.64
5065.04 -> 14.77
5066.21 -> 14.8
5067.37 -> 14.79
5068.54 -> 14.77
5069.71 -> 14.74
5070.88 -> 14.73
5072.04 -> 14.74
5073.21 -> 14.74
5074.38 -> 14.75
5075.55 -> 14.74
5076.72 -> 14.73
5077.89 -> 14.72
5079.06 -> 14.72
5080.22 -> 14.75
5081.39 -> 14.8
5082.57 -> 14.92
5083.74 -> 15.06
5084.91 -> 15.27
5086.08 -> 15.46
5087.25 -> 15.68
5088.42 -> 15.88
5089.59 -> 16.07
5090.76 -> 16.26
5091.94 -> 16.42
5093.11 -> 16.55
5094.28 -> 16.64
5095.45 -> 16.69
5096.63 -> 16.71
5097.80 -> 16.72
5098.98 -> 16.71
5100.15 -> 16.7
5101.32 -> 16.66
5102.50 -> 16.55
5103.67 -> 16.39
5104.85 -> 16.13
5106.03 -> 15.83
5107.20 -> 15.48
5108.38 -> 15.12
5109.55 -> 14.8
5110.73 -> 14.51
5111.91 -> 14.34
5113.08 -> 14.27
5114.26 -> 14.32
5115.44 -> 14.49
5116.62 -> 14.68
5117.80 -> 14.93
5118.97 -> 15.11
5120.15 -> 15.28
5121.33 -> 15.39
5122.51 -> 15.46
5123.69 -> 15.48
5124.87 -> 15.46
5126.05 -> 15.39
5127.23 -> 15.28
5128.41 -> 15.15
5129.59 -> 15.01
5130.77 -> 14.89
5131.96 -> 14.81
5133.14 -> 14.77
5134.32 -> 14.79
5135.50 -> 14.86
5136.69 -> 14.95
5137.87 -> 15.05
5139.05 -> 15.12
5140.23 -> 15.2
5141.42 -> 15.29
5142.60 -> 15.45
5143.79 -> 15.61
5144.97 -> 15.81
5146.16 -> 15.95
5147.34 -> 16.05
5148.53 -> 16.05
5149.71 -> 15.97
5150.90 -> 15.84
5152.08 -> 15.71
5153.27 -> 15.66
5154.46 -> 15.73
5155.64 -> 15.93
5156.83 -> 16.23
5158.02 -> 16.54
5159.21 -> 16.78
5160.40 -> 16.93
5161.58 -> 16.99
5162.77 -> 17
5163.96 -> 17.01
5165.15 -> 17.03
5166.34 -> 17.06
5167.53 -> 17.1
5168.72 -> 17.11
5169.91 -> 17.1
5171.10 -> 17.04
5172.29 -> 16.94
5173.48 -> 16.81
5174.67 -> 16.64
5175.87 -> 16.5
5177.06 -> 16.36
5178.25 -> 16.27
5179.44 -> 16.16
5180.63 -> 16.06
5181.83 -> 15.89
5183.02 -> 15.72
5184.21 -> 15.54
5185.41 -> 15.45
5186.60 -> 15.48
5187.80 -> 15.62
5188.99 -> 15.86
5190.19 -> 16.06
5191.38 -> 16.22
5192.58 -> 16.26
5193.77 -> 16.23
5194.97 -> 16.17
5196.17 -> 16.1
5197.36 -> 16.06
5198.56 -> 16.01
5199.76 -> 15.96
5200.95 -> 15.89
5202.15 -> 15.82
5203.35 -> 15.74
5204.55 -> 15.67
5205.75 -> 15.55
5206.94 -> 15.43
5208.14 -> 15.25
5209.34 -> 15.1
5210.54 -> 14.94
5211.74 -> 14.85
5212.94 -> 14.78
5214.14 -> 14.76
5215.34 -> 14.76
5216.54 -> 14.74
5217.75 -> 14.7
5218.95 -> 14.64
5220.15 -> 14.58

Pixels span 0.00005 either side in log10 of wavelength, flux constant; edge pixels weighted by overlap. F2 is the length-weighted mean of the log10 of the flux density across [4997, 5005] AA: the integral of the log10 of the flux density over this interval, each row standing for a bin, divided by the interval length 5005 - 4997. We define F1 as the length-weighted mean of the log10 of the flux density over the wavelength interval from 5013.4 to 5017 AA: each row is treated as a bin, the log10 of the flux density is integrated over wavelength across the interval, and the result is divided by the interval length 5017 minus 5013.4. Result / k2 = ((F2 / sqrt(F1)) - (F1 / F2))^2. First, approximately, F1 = 1.18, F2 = 1.17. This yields 0.005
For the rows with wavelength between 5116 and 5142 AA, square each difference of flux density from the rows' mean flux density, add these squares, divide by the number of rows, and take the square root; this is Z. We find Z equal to 0.24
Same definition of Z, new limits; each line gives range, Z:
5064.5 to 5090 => 0.40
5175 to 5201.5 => 0.28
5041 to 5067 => 0.58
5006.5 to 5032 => 0.28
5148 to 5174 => 0.54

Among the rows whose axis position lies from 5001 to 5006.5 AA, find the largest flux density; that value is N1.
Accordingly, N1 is 15.43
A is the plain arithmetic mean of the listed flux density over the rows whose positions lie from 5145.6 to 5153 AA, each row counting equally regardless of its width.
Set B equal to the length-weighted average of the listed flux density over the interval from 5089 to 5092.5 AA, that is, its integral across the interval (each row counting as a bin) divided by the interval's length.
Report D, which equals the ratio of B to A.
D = 1.02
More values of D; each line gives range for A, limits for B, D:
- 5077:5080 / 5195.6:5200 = 1.09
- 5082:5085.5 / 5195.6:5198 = 1.07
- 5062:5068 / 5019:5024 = 1.06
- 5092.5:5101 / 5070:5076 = 0.88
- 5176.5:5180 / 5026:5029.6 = 0.99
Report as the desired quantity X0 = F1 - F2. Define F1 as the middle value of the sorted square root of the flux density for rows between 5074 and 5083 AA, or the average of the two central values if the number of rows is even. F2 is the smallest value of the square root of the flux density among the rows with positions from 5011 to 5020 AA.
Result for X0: -0.06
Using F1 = 3.84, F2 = 3.90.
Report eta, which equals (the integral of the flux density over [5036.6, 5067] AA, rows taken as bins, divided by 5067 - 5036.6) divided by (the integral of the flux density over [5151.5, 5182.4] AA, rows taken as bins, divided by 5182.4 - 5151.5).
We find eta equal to 0.86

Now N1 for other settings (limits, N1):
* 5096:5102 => 16.72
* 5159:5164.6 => 17.01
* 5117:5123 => 15.46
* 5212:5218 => 14.78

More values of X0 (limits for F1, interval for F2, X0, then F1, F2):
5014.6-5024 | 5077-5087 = 0.11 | 3.95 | 3.84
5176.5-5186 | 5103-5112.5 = 0.21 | 4.00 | 3.79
